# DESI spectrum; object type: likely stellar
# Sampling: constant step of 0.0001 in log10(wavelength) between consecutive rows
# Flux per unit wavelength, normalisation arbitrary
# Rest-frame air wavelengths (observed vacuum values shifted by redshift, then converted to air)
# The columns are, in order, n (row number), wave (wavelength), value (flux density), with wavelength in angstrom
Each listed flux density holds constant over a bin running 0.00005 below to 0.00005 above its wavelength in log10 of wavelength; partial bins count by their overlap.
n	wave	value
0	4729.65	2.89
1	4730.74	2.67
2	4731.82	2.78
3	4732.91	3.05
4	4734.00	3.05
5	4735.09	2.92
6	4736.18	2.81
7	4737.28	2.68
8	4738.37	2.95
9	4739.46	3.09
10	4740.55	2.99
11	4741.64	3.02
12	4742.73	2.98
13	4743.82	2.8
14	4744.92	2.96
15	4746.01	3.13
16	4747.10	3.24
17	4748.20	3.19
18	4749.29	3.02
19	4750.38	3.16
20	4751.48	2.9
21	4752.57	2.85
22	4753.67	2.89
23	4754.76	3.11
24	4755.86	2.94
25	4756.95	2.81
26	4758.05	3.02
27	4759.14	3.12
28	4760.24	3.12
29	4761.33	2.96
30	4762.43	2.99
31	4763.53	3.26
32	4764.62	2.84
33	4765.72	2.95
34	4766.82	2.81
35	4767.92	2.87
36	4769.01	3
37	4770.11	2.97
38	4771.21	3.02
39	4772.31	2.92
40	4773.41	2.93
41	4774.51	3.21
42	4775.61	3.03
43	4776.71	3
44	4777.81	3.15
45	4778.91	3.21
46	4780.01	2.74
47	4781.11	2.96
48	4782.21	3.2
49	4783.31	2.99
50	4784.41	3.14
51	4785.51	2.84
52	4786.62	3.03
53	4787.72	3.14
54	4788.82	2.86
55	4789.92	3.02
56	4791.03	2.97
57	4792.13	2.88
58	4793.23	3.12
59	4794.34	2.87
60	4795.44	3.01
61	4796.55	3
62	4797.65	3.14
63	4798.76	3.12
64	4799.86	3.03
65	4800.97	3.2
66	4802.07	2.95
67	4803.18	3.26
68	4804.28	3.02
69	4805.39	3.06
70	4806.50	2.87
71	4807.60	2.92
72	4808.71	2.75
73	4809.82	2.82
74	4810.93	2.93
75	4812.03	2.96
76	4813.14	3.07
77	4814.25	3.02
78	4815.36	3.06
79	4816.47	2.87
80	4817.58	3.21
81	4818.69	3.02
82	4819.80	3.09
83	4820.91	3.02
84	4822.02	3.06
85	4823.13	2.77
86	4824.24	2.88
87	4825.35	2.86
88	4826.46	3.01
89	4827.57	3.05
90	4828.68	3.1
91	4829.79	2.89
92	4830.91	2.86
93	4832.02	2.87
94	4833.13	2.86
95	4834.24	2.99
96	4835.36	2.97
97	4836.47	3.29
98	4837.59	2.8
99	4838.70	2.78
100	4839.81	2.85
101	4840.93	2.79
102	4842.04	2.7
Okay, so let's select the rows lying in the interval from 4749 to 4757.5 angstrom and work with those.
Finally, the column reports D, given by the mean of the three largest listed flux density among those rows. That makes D 3.10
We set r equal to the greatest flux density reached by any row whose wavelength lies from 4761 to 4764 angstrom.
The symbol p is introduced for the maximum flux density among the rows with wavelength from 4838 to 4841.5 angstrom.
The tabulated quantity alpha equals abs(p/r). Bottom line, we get 0.87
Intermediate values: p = 2.85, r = 3.26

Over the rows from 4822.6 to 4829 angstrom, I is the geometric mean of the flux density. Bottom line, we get 2.94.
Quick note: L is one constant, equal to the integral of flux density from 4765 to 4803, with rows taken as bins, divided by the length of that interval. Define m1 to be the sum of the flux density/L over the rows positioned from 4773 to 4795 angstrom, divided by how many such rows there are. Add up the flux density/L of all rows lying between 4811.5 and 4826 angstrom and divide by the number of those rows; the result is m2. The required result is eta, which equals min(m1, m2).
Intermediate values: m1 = 1.00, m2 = 0.99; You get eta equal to 0.994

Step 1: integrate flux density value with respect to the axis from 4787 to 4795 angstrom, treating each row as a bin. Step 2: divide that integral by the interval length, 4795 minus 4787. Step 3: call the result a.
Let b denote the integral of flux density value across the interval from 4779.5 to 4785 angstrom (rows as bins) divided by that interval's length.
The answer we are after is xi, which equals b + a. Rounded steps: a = 2.98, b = 3.01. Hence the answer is 5.99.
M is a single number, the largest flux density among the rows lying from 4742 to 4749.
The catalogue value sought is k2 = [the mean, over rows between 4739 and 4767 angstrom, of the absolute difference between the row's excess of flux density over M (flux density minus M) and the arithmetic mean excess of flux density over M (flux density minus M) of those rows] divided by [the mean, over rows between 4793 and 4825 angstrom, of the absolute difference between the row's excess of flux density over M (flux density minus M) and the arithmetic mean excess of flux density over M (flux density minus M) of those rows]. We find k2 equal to 1.08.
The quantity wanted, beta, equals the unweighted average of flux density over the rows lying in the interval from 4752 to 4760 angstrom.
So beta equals 2.96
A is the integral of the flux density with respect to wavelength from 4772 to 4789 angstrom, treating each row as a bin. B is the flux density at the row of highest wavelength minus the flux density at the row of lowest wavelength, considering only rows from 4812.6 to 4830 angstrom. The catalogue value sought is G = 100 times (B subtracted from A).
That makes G 5164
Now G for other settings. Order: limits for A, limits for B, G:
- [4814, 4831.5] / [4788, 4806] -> 5203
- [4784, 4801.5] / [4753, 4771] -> 5278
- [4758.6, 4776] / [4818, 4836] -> 5223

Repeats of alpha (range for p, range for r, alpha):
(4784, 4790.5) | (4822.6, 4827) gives 1.04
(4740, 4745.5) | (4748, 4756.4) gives 0.95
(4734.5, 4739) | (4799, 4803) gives 0.92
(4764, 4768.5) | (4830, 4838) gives 0.90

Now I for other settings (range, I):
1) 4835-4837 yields 3.13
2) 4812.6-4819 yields 3.04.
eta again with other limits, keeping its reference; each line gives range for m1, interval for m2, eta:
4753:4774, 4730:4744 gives 0.966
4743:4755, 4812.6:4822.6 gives 1.004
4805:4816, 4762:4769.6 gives 0.979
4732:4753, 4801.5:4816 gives 0.989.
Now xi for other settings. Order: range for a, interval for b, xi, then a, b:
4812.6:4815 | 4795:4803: 6.11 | 3.04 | 3.07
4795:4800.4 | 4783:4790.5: 6.06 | 3.06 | 3.00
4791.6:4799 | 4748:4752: 6.07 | 3.01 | 3.06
